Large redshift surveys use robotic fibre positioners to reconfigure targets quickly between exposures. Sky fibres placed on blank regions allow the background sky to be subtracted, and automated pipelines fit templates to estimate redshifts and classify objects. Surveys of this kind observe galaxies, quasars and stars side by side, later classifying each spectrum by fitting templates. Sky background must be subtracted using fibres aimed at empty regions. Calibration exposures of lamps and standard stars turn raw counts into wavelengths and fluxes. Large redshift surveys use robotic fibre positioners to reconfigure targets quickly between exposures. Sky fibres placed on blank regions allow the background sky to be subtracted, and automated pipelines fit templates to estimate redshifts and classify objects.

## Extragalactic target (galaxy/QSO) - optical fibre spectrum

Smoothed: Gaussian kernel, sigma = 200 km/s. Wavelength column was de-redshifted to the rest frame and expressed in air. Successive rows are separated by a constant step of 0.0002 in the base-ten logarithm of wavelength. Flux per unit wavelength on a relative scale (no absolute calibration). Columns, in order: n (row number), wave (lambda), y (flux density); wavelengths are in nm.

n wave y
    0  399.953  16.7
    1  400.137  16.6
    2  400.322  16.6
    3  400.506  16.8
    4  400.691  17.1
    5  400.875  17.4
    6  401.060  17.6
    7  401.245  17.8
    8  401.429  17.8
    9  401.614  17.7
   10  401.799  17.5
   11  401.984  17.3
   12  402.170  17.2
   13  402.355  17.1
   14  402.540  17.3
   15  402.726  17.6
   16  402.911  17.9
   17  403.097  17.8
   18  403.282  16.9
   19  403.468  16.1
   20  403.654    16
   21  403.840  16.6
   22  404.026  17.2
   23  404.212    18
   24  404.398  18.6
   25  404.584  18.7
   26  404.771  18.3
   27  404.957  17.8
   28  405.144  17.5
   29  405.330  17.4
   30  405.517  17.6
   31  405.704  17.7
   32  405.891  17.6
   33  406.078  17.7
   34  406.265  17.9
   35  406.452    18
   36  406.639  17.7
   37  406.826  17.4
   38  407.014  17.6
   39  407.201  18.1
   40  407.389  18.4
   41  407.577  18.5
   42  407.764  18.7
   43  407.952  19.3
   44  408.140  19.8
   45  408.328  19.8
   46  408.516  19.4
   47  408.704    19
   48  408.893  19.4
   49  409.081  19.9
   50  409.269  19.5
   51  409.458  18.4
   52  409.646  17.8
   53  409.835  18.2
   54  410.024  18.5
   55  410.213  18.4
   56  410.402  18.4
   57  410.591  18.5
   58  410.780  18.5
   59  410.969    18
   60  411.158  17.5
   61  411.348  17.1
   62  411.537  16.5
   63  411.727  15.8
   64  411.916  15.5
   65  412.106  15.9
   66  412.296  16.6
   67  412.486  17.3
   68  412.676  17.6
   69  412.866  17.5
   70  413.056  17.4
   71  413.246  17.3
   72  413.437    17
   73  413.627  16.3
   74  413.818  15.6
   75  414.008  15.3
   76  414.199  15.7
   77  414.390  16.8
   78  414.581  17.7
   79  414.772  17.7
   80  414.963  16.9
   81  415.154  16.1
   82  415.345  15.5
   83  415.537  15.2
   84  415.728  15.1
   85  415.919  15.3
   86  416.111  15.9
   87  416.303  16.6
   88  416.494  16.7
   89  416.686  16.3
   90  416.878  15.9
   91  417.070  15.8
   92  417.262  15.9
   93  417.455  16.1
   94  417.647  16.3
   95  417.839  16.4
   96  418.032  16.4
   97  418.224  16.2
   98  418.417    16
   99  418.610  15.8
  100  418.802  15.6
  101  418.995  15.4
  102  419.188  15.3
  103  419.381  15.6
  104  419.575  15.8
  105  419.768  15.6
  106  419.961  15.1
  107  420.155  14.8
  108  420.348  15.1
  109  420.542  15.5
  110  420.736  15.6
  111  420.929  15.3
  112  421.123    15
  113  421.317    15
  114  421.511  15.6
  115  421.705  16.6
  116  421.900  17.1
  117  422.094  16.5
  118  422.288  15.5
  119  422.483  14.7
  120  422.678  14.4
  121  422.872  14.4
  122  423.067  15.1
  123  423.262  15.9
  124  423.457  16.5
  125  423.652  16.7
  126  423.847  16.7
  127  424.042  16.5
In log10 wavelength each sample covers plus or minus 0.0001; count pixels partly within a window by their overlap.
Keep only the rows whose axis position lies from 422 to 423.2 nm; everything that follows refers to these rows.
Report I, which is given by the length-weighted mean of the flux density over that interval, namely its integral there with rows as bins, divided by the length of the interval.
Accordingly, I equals 15.1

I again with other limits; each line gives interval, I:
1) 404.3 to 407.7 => 17.9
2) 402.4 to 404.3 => 17.1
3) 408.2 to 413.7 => 17.8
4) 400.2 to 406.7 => 17.5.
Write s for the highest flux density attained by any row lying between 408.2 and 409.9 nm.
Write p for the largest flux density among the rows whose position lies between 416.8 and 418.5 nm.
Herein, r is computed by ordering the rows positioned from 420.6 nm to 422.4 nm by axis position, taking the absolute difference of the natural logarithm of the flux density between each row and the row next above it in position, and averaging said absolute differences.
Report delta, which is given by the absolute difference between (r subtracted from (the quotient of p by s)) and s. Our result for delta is 19.1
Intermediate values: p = 16.4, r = 0.034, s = 19.9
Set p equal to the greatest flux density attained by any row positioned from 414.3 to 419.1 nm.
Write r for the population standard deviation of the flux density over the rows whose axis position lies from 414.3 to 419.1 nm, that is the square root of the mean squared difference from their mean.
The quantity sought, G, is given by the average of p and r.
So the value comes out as 9.2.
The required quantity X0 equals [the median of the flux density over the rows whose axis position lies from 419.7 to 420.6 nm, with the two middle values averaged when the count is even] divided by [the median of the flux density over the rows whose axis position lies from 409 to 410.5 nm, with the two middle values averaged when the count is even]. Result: 0.82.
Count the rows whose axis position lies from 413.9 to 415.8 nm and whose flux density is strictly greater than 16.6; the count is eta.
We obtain 4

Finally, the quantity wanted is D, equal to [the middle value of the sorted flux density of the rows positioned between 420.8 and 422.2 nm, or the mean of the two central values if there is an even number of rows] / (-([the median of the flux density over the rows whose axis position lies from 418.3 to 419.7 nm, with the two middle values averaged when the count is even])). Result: -1.00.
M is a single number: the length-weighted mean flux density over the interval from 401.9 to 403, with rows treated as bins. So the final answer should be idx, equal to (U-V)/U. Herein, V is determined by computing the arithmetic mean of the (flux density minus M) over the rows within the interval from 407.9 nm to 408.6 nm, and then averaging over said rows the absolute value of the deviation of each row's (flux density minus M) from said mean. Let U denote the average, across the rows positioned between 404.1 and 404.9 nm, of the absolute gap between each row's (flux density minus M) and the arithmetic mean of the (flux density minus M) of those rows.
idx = 0.10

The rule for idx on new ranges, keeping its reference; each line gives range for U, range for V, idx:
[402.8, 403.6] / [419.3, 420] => 0.69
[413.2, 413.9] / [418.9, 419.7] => 0.71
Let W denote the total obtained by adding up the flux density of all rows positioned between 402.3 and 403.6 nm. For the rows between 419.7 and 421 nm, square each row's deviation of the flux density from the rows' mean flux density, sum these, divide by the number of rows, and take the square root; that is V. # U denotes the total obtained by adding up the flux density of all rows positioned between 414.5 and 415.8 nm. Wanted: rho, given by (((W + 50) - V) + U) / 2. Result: 142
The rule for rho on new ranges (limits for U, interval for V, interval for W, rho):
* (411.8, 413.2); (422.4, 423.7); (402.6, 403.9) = 143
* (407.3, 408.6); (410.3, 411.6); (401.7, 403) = 153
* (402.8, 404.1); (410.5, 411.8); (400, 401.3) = 144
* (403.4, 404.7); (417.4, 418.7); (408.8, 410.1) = 151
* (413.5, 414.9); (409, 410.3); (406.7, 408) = 146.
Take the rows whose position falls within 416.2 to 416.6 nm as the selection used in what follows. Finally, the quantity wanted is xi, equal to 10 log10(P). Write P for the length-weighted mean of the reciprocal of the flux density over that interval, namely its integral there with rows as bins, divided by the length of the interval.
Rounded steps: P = 0.0602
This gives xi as -12.2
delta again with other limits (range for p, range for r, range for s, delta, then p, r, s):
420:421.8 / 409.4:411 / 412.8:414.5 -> 16.6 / 16.6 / 0.014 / 17.5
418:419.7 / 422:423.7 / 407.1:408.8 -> 19.0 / 16.4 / 0.036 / 19.8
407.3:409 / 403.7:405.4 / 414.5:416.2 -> 16.6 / 19.8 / 0.024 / 17.7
